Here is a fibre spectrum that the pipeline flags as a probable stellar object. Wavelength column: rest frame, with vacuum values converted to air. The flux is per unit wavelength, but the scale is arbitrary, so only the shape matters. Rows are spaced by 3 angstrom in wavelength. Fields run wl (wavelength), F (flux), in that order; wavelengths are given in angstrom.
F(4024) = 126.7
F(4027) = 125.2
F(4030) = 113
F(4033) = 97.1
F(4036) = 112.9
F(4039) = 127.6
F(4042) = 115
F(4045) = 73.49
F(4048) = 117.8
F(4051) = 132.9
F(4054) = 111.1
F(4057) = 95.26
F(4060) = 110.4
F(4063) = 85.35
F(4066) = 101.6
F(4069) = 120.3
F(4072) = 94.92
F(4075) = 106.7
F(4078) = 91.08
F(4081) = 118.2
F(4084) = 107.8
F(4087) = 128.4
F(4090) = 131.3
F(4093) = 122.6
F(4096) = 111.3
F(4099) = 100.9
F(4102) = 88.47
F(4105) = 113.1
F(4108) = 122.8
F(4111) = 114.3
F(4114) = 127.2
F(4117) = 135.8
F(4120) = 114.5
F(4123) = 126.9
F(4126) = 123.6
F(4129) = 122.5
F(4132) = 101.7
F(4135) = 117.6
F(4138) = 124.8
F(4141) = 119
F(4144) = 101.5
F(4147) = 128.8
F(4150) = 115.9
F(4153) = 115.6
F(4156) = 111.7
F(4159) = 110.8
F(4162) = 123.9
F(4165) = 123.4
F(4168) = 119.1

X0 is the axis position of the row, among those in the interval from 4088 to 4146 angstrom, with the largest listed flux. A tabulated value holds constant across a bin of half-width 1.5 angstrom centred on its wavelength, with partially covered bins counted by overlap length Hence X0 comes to 4117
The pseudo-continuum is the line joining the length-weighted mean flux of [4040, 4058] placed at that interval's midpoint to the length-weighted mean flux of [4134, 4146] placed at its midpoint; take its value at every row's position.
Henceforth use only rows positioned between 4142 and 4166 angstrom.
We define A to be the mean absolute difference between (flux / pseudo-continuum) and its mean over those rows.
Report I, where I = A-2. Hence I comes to -1.94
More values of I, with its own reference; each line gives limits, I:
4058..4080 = -1.91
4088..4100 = -1.90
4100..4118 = -1.90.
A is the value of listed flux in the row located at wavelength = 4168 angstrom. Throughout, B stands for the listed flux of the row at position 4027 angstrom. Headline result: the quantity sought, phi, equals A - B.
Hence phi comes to -6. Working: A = 119.1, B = 125.2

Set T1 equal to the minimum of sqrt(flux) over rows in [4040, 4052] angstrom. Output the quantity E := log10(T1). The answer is 0.933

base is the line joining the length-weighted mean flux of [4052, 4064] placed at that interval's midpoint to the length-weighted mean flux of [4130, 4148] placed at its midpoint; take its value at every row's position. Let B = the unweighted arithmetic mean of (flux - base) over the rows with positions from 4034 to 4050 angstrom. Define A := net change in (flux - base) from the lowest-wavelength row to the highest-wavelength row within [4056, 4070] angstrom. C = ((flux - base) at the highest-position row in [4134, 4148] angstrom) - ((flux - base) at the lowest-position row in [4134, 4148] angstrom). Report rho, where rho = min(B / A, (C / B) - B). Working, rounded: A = 23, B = 9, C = 9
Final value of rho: -8.4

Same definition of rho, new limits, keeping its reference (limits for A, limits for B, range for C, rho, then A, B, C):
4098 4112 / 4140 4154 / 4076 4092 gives -75.5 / 11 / -1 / 38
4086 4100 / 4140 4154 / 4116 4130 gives 0.0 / -29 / -1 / -15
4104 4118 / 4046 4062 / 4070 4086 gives -10.7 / 21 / 12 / 11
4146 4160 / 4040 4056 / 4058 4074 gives -11.0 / -20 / 9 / -17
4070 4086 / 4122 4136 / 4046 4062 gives -6.7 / 11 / 5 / -9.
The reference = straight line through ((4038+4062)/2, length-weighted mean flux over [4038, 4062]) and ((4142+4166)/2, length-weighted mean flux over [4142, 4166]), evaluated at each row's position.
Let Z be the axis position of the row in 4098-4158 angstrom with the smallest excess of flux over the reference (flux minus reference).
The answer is 4102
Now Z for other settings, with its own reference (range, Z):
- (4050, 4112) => 4063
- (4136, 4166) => 4144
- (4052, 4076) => 4063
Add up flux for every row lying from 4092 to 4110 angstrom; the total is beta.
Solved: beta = 659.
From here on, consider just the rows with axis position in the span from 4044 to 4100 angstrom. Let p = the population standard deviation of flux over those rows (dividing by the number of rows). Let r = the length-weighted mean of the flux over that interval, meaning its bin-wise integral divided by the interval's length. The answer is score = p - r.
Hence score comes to -93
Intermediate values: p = 15.5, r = 109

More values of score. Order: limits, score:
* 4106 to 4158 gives -110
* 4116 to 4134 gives -110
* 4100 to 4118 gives -101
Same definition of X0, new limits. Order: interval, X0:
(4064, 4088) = 4087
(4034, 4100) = 4051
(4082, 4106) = 4090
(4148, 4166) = 4162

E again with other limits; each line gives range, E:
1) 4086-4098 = 1.023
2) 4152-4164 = 1.022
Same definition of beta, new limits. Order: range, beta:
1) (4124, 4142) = 709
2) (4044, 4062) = 641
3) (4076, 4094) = 699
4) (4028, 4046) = 639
